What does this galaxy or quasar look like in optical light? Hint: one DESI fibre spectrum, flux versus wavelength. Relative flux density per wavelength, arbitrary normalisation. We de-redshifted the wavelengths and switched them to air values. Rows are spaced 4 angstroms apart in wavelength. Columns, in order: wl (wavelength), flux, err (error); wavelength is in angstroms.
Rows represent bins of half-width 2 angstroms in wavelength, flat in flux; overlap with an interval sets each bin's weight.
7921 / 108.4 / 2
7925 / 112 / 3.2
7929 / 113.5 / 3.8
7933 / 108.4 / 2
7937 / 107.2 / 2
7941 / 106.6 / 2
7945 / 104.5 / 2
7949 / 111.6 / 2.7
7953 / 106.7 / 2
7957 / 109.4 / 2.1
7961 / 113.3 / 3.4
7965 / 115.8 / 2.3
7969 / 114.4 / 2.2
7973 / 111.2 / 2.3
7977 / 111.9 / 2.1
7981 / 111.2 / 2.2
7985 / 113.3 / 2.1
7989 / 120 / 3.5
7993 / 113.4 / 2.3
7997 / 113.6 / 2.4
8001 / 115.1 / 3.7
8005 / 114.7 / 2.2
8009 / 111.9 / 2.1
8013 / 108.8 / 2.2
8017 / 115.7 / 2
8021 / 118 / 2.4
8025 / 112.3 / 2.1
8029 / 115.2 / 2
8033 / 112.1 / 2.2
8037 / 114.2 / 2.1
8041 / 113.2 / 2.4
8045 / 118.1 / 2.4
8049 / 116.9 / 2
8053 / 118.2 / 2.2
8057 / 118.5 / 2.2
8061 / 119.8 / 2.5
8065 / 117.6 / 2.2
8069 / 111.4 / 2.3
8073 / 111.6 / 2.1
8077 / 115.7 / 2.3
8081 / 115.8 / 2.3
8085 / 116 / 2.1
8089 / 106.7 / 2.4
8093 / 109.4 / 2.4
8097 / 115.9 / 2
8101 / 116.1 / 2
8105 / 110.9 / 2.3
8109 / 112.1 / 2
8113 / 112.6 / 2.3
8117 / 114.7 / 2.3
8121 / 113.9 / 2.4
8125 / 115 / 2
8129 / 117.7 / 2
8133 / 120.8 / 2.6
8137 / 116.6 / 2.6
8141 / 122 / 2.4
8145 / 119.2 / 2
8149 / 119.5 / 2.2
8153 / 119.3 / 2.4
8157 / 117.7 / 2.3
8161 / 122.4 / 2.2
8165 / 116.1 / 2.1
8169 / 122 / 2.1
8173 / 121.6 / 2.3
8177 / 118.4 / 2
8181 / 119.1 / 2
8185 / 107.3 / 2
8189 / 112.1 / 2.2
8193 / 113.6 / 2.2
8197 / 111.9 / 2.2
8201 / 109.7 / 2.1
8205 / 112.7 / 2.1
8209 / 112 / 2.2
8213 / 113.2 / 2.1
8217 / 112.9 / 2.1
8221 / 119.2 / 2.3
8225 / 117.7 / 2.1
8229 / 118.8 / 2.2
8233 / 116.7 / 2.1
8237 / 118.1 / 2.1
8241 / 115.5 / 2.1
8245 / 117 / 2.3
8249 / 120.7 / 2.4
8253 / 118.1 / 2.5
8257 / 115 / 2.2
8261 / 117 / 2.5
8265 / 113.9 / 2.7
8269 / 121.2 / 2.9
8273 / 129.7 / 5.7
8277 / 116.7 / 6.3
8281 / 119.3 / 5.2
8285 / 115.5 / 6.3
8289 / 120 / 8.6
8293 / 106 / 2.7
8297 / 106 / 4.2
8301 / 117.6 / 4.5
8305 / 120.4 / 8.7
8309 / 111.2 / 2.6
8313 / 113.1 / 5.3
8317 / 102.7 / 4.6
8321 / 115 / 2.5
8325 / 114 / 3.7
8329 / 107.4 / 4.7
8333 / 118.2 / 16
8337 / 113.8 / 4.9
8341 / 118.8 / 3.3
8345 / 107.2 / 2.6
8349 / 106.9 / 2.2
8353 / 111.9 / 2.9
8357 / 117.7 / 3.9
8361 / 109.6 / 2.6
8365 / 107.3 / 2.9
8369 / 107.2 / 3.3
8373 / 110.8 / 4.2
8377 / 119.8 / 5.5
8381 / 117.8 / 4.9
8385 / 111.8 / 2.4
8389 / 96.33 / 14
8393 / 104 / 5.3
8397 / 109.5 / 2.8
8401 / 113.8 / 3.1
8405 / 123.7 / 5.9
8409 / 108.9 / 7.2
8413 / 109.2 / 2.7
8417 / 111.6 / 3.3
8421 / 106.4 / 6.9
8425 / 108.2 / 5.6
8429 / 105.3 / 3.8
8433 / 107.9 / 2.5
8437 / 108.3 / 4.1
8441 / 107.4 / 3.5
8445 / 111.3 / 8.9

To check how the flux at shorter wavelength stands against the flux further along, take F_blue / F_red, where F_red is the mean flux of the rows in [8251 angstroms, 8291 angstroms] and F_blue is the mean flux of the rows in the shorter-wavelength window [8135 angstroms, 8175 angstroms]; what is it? 1.01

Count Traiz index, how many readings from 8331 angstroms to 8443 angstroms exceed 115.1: 6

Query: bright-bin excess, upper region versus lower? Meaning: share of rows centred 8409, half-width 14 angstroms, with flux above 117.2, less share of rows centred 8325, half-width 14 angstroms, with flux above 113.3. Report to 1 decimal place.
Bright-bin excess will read -0.4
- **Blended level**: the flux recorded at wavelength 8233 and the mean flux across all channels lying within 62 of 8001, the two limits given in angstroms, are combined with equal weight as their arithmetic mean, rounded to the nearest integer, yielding 115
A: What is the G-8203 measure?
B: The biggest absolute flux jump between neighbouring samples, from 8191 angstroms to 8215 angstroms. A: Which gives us 3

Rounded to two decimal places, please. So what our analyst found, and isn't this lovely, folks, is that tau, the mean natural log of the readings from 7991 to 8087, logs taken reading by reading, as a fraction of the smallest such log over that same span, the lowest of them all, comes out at 1.01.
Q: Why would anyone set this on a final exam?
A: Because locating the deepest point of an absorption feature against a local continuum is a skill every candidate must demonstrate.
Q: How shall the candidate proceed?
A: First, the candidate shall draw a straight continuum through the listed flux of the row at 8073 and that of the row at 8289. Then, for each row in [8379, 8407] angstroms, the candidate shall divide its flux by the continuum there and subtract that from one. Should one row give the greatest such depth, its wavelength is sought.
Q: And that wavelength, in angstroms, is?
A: 8389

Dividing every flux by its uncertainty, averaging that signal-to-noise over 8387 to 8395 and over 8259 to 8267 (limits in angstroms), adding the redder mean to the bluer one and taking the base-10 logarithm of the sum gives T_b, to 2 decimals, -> 1.76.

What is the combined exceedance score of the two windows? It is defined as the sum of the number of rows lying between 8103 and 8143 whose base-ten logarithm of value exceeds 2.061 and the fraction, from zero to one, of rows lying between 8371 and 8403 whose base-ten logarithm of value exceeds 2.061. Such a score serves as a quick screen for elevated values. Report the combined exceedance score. 4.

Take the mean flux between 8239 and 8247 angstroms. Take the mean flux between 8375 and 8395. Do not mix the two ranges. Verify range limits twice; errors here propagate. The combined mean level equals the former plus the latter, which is 226.2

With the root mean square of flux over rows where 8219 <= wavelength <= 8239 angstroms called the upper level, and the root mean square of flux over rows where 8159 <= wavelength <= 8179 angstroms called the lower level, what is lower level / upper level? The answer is 1.02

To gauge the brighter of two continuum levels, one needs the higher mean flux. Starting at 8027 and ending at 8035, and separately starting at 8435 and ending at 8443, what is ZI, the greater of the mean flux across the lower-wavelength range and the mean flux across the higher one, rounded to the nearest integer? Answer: 114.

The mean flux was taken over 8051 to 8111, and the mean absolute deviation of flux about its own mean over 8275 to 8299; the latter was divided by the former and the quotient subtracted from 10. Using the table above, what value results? 9.954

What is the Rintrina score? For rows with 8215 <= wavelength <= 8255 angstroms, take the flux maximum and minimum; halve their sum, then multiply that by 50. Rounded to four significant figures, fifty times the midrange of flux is 5840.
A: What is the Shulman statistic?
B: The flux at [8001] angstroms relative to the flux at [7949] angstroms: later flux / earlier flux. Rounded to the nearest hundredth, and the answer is 1.03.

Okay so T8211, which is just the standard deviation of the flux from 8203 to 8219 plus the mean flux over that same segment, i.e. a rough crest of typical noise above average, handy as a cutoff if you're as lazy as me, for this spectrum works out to 113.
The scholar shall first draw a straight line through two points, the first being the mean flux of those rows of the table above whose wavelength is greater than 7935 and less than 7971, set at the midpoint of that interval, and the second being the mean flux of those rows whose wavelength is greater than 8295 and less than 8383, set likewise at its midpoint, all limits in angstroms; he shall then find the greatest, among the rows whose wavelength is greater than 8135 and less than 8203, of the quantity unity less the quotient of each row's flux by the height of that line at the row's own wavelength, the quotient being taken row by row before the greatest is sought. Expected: 0.037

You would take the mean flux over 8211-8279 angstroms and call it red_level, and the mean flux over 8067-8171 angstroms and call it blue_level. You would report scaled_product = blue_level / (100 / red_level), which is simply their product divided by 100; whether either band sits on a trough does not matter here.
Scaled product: 136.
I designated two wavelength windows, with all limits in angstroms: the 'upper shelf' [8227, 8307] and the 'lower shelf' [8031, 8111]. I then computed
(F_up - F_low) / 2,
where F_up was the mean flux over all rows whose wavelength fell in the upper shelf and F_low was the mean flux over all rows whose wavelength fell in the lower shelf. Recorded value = 1.3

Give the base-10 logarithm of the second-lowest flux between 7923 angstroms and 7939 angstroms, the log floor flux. 2.04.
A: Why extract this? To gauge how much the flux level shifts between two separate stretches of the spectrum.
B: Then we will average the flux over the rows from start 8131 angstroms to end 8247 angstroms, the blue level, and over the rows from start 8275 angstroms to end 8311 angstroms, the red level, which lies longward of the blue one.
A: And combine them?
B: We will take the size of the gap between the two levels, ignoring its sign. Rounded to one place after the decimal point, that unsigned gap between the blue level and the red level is 1.9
